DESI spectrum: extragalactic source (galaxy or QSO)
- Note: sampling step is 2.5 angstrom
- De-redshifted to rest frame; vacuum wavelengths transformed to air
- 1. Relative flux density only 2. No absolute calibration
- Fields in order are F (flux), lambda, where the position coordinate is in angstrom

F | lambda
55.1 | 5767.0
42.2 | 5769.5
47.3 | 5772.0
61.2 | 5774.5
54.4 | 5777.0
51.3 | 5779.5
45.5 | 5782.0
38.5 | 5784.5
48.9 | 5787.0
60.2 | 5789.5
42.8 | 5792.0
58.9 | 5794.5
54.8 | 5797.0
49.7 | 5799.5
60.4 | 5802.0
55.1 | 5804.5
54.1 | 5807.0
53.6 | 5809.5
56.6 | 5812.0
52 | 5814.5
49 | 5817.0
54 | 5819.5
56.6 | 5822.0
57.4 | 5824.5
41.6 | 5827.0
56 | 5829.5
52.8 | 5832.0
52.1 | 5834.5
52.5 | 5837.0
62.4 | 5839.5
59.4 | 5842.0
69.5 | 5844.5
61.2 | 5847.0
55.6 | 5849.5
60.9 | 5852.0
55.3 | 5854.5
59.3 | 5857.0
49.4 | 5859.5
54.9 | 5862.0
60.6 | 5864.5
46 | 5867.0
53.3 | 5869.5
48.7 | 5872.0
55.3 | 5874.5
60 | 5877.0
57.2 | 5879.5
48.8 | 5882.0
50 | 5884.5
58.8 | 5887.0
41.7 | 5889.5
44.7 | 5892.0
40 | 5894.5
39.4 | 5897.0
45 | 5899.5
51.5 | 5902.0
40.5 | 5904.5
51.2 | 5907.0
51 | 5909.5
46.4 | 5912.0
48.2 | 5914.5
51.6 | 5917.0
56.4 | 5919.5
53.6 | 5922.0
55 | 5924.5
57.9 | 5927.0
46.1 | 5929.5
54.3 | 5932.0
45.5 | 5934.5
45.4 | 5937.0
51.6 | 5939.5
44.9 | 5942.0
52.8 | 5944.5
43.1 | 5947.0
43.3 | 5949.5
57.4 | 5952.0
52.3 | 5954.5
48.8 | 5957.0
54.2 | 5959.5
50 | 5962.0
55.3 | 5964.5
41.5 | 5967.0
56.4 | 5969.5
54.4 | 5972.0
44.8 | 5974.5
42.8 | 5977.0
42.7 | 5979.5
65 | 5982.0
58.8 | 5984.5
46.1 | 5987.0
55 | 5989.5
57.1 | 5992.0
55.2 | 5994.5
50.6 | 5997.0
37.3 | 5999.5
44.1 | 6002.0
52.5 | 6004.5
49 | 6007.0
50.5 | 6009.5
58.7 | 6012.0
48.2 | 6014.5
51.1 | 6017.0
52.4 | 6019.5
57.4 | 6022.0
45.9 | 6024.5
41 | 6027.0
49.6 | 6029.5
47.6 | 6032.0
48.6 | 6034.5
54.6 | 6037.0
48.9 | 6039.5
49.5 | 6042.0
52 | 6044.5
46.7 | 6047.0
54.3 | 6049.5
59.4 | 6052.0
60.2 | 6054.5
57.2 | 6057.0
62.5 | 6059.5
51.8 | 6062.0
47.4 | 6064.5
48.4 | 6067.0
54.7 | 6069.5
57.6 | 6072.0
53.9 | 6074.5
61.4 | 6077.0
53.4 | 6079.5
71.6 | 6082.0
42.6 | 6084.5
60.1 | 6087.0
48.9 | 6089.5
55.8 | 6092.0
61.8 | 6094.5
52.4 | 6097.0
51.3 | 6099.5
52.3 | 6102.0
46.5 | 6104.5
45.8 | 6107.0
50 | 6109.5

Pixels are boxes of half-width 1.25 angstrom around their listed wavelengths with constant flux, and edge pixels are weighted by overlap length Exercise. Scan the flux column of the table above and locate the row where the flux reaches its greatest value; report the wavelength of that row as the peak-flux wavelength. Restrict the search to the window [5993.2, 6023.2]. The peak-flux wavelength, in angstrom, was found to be 6012.0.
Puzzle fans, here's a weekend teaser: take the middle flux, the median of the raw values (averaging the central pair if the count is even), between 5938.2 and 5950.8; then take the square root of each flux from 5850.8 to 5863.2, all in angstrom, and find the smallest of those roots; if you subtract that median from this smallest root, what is -37.9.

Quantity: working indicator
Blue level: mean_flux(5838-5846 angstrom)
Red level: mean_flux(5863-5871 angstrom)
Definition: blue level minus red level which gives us 10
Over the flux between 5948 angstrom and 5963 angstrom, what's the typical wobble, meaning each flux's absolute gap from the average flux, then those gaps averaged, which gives 3.63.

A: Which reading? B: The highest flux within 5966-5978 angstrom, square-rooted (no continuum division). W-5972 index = 7.51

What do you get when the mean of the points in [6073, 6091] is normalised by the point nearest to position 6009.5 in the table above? 1.11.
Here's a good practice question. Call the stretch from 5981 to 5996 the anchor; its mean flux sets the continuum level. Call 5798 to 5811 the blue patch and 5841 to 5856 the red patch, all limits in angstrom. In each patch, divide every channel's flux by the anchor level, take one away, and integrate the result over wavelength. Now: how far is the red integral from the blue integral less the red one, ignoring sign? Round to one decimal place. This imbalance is 2.6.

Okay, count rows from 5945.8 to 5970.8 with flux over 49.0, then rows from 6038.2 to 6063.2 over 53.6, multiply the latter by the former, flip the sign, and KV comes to -30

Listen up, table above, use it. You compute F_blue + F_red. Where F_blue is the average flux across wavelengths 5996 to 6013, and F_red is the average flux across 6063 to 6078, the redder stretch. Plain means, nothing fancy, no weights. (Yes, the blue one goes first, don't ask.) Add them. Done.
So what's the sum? 103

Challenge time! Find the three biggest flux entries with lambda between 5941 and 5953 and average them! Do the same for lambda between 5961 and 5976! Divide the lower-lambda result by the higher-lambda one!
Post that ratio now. 0.93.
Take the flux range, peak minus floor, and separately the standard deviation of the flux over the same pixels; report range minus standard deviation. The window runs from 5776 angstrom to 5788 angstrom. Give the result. 10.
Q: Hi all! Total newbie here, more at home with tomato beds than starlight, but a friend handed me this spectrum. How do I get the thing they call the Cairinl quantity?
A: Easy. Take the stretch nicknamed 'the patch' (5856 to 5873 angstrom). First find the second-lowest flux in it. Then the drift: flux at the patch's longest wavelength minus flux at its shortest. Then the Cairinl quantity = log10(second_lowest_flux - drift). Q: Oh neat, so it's 1.77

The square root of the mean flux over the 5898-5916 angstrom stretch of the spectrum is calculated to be 6.9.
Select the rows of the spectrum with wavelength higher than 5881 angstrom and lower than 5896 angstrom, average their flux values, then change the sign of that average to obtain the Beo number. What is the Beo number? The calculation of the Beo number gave -47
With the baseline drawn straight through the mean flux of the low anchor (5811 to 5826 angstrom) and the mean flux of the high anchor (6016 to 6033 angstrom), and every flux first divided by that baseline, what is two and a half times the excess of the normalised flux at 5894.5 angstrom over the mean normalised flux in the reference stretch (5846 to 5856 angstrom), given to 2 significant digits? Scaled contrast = -0.82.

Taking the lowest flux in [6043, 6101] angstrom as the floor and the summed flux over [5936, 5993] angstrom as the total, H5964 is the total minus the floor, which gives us 1121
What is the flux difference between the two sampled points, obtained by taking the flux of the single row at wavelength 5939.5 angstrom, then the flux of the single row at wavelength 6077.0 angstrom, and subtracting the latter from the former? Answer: -10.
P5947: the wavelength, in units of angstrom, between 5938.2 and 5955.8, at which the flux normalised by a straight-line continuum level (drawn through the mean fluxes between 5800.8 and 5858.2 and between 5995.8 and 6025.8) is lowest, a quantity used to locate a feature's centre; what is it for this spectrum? 5947.0 angstrom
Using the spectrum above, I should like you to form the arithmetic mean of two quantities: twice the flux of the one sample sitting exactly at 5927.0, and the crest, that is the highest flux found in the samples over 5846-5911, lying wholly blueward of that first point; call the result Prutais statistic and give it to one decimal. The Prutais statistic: 88.5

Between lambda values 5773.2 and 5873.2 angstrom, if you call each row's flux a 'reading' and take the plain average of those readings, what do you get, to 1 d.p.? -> 54.2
